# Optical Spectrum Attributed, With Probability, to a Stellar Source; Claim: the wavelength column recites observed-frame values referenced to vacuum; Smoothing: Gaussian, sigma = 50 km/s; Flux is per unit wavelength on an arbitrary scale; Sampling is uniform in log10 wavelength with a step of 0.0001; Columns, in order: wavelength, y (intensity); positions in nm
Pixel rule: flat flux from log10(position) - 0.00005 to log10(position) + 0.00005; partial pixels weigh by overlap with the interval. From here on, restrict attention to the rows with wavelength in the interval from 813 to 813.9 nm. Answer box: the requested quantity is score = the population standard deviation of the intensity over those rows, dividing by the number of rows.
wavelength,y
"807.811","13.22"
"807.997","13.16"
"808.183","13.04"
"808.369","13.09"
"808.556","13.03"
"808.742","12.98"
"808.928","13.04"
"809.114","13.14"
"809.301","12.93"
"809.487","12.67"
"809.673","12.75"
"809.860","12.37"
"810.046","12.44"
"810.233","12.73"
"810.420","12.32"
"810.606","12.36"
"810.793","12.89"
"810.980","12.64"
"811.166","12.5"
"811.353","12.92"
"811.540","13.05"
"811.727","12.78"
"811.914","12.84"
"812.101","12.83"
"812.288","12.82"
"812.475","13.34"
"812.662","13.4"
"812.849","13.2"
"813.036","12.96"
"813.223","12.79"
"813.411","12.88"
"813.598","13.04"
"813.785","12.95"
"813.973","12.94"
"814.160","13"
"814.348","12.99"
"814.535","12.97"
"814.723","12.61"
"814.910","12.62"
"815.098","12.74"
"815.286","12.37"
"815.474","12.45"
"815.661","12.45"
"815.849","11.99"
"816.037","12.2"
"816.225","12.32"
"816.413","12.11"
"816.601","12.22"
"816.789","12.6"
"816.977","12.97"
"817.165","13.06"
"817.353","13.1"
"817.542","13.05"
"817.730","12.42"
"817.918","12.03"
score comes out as 0.084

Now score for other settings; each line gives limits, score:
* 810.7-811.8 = 0.183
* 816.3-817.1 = 0.339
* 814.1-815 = 0.182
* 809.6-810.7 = 0.177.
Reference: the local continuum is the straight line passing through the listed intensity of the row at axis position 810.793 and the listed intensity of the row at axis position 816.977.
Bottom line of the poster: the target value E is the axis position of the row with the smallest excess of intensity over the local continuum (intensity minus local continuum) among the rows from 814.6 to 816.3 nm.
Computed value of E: 815.849 nm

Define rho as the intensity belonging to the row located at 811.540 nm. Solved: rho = 13.05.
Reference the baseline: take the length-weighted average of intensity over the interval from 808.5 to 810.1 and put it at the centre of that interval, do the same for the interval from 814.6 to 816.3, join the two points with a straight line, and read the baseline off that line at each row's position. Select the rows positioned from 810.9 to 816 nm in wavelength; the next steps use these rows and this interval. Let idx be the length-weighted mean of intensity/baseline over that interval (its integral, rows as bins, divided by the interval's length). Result 1.020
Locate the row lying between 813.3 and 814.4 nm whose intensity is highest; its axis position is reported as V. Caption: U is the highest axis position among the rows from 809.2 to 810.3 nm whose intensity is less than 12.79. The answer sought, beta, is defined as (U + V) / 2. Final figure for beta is 811.92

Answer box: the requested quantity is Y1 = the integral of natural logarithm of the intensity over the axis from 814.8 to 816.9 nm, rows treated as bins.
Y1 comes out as 5.28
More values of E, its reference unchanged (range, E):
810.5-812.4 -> 810.606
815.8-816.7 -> 815.849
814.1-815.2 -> 814.723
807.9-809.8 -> 809.487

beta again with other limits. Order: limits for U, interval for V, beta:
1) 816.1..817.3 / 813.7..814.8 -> 815.47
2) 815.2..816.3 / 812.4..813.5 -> 814.44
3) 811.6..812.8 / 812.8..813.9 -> 812.29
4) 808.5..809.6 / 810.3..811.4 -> 810.42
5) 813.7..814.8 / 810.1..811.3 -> 812.76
